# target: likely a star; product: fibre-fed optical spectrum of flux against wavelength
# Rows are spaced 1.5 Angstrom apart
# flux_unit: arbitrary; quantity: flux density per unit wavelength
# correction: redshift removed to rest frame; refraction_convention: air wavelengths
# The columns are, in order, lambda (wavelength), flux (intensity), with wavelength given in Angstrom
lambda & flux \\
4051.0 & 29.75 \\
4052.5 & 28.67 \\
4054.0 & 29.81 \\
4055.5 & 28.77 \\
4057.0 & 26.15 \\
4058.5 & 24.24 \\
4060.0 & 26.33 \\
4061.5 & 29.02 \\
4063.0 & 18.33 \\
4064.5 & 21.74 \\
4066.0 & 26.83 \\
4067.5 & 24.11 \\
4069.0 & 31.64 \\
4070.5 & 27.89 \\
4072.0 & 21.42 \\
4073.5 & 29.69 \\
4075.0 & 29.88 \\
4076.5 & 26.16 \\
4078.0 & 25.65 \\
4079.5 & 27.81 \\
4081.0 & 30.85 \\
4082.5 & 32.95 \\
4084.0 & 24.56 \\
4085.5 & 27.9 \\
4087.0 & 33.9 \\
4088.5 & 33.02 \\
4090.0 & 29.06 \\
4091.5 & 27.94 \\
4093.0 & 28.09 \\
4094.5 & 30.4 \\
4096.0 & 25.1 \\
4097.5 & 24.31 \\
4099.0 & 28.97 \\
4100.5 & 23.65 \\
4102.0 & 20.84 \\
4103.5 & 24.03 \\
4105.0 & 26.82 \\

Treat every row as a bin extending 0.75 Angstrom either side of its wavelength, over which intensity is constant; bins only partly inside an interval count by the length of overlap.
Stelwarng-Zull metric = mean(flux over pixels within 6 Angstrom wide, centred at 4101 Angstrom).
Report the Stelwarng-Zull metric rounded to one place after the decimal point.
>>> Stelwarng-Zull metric 24.4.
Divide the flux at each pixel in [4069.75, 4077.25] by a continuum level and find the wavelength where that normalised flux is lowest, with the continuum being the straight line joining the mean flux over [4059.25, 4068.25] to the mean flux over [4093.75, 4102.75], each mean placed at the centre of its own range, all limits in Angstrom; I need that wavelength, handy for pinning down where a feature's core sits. 4072.0 Angstrom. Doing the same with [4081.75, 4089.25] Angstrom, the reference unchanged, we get 4084.0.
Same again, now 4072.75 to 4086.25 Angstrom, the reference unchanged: 4084.0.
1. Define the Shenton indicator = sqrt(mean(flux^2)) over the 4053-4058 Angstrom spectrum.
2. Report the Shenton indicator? 28.3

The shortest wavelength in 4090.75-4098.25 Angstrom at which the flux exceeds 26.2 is 4091.5 Angstrom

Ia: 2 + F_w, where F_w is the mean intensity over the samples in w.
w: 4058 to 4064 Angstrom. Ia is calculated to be 26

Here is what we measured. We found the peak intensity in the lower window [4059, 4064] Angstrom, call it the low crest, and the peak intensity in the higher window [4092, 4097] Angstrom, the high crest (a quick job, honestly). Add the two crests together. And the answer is 59.4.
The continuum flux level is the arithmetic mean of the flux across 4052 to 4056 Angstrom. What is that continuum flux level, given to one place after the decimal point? 29.1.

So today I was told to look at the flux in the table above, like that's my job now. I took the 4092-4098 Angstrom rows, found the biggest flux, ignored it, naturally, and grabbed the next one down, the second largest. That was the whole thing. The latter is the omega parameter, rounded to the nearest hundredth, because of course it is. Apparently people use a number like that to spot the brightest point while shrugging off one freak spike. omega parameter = 28.09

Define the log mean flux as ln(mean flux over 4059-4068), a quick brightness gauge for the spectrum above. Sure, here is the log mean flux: 3.19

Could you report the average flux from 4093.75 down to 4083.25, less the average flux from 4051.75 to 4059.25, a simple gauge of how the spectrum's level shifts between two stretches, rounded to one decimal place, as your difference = 1.7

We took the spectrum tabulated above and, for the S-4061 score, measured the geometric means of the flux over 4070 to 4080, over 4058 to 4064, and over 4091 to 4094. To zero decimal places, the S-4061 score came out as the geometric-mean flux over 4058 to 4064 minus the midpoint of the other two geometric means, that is -3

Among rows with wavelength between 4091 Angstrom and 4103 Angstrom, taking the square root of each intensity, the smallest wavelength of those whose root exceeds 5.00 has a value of 4091.5 Angstrom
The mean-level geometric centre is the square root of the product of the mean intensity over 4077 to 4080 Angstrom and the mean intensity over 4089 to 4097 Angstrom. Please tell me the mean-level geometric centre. 27.4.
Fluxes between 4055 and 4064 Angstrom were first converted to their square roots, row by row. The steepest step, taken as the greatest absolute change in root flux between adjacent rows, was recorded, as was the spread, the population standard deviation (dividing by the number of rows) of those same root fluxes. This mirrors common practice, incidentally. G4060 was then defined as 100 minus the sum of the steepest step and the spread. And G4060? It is 98.5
